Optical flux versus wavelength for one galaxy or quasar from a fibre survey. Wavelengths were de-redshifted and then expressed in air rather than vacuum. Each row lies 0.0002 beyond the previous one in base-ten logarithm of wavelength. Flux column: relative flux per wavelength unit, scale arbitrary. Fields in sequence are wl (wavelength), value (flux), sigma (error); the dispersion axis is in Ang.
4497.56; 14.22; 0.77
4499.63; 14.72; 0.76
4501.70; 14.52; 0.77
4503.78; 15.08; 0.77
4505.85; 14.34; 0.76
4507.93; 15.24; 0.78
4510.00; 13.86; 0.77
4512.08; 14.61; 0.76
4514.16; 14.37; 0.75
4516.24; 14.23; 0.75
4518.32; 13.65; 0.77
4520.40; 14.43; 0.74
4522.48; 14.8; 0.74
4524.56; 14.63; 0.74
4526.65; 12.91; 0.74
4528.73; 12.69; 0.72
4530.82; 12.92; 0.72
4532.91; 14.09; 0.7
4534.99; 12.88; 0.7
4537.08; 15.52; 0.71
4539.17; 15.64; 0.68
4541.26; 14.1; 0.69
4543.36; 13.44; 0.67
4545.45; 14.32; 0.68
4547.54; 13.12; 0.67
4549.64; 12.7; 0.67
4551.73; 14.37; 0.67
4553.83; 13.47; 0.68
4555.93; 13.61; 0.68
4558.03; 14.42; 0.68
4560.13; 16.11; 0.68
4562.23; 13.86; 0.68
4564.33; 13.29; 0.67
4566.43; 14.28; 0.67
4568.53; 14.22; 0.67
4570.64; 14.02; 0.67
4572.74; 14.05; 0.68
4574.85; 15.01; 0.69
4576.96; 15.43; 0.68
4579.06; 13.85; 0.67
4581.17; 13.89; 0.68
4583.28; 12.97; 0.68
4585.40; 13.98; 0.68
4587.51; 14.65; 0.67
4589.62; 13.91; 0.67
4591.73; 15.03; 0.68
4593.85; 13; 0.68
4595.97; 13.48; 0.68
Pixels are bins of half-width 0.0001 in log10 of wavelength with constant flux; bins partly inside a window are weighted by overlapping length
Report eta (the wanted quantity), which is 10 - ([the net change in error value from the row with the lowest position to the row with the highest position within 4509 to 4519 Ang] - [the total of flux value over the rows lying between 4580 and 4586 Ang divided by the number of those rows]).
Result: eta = 23.6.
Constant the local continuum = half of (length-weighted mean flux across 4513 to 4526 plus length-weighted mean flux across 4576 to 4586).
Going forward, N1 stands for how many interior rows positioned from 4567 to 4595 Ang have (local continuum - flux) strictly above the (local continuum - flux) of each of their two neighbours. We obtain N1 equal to 4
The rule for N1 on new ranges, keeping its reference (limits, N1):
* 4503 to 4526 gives 3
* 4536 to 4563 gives 3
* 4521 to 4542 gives 2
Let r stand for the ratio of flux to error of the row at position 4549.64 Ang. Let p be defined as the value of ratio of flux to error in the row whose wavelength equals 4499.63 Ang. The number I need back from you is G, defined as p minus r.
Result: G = 0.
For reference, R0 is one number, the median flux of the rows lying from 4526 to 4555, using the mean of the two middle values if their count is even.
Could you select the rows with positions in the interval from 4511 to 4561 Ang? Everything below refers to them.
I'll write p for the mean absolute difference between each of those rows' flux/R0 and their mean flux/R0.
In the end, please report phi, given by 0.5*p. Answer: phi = 0.0280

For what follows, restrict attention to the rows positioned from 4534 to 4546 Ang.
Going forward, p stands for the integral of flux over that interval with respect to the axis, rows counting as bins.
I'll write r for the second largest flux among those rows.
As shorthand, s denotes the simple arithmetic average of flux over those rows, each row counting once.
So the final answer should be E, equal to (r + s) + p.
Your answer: 202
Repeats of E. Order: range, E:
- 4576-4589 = 212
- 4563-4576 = 212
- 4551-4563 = 200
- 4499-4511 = 205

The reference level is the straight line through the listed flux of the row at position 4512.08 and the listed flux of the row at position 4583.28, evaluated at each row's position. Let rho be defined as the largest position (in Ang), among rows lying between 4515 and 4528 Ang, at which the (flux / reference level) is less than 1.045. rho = 4526.65 Ang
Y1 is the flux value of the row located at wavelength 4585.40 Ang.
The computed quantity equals 13.98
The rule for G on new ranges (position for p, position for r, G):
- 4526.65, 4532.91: -3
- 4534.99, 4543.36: -2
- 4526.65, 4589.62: -3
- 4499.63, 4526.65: 2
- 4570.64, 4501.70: 2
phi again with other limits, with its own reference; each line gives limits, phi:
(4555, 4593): 0.0213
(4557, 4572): 0.0202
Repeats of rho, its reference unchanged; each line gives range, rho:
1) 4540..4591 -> 4583.28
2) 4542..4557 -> 4555.93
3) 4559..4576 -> 4564.33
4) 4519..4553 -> 4549.64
